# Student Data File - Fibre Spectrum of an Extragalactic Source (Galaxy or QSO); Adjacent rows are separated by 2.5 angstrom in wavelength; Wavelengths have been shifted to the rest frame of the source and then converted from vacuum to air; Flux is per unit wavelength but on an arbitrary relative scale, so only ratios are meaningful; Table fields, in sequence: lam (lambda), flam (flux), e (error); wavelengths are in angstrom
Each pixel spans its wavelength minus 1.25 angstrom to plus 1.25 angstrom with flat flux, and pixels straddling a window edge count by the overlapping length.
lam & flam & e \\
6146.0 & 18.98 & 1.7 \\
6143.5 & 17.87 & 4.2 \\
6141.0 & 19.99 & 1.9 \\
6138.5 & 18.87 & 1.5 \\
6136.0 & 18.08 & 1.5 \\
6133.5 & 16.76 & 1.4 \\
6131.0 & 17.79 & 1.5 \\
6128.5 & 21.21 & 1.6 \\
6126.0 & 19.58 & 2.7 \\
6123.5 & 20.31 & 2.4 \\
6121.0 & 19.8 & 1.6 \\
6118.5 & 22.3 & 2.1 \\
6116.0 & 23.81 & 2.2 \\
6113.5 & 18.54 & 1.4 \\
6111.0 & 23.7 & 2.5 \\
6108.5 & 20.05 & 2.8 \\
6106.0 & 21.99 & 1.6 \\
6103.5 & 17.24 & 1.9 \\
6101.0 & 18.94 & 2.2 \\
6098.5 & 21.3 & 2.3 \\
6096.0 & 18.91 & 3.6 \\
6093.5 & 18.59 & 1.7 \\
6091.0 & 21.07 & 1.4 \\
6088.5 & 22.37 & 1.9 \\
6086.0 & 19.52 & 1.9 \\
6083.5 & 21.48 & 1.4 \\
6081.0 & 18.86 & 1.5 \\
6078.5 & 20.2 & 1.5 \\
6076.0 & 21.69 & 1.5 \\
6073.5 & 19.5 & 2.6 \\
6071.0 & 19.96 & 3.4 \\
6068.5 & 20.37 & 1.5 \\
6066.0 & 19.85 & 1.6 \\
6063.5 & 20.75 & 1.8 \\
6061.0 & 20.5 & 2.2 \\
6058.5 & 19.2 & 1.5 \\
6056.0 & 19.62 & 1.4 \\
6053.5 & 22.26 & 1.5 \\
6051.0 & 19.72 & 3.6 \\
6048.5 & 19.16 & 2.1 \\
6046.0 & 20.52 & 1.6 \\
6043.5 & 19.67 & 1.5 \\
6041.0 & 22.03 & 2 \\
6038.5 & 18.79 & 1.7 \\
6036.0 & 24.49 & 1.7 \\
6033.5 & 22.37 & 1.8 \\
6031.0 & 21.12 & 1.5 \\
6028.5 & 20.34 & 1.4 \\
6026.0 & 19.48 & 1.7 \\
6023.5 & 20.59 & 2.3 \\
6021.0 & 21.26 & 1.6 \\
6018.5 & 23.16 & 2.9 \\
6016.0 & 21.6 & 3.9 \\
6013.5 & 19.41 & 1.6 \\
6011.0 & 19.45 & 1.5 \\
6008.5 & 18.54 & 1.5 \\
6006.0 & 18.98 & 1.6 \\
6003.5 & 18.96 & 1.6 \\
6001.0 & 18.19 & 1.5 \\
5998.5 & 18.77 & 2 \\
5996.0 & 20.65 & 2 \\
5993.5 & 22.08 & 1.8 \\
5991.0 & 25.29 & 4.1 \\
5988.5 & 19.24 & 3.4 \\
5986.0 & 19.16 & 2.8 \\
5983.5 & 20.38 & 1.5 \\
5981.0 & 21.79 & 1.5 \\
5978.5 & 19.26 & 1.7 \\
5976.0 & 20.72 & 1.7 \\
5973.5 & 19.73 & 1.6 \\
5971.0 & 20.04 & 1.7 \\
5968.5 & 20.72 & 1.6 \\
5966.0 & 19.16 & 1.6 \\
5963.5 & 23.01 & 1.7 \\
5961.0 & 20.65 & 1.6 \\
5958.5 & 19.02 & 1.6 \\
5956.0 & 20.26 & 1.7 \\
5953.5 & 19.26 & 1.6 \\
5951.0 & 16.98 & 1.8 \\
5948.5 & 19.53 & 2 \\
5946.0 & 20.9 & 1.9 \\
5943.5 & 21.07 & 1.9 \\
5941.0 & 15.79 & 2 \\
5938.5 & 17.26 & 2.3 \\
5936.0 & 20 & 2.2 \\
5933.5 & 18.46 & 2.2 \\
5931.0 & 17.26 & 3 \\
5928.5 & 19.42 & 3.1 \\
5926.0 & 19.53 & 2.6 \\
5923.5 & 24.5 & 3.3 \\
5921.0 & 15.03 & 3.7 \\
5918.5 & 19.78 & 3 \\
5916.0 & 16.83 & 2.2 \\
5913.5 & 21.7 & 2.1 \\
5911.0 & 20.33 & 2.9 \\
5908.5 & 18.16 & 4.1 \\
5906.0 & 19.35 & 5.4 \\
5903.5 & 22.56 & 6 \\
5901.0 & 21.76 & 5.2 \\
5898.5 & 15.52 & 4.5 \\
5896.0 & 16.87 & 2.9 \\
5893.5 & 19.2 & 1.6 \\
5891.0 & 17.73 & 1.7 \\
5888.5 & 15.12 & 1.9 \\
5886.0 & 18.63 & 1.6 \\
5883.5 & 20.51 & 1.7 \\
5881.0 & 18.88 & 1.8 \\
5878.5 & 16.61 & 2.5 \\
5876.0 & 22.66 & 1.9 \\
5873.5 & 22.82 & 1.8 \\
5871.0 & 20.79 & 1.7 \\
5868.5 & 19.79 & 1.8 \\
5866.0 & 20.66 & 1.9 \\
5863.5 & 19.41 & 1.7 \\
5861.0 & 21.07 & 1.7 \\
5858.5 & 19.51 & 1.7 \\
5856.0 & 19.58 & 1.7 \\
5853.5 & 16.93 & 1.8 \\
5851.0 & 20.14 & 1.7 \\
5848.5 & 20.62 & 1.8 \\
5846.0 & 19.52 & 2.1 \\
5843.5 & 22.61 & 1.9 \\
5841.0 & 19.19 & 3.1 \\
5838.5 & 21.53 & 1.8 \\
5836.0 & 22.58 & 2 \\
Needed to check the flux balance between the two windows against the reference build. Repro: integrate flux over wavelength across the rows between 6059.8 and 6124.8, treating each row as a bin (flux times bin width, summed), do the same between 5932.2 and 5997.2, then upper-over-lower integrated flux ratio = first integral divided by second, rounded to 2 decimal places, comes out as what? 1.02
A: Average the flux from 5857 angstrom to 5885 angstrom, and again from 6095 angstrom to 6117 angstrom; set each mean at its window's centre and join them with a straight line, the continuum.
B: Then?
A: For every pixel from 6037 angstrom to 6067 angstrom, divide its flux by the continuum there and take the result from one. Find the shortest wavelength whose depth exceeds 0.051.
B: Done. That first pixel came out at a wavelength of 6038.5 angstrom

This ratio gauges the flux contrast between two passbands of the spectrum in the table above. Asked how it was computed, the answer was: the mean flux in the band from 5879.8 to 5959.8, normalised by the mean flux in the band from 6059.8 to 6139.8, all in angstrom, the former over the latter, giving 0.943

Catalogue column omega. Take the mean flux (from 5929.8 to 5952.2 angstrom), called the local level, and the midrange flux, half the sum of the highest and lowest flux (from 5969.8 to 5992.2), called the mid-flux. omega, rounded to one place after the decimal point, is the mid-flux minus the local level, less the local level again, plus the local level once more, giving 3.6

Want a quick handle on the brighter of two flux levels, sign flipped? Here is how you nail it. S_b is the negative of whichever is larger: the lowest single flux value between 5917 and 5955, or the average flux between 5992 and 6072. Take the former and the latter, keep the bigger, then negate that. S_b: -20.4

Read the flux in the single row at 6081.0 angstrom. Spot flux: 18.86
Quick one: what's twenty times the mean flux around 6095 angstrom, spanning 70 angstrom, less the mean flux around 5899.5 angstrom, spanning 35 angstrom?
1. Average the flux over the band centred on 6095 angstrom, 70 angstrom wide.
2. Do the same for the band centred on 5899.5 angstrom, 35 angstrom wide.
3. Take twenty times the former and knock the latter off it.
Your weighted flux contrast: 390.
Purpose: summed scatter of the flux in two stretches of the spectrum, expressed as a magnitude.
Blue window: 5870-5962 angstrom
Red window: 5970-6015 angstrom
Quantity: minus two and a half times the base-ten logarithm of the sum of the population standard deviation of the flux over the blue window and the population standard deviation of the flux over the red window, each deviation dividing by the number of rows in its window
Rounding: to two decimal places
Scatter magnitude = -1.47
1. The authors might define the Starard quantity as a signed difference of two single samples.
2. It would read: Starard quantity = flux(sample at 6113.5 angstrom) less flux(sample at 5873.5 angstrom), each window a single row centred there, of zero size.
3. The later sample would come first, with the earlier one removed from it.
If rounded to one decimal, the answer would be -4.3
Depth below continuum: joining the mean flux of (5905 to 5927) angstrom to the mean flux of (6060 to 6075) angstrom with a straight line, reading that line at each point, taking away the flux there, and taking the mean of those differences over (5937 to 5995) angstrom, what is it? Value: -0.36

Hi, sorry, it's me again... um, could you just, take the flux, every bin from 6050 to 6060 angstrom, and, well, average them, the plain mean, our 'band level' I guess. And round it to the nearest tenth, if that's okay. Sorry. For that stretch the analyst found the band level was 20.2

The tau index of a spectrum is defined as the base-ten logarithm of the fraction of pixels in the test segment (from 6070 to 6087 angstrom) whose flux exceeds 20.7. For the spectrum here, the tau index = -0.54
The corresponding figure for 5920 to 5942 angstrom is -0.95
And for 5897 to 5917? -0.43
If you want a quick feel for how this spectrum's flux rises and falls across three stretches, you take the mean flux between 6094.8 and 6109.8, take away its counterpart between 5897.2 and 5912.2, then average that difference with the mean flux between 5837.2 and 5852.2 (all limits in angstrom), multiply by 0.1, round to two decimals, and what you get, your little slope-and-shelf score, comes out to 1.04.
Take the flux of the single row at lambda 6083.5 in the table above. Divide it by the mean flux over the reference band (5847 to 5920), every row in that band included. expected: 1.11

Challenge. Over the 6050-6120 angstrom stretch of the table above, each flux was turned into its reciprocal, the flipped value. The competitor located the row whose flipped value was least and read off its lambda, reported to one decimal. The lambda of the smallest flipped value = 6116.0 angstrom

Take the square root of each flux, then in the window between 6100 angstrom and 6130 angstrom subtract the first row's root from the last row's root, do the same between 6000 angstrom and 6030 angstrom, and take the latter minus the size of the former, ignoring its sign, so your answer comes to 0.0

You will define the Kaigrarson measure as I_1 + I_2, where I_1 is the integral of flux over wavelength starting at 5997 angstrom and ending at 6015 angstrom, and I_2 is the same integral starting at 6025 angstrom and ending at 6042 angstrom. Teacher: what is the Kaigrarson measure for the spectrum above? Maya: 702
